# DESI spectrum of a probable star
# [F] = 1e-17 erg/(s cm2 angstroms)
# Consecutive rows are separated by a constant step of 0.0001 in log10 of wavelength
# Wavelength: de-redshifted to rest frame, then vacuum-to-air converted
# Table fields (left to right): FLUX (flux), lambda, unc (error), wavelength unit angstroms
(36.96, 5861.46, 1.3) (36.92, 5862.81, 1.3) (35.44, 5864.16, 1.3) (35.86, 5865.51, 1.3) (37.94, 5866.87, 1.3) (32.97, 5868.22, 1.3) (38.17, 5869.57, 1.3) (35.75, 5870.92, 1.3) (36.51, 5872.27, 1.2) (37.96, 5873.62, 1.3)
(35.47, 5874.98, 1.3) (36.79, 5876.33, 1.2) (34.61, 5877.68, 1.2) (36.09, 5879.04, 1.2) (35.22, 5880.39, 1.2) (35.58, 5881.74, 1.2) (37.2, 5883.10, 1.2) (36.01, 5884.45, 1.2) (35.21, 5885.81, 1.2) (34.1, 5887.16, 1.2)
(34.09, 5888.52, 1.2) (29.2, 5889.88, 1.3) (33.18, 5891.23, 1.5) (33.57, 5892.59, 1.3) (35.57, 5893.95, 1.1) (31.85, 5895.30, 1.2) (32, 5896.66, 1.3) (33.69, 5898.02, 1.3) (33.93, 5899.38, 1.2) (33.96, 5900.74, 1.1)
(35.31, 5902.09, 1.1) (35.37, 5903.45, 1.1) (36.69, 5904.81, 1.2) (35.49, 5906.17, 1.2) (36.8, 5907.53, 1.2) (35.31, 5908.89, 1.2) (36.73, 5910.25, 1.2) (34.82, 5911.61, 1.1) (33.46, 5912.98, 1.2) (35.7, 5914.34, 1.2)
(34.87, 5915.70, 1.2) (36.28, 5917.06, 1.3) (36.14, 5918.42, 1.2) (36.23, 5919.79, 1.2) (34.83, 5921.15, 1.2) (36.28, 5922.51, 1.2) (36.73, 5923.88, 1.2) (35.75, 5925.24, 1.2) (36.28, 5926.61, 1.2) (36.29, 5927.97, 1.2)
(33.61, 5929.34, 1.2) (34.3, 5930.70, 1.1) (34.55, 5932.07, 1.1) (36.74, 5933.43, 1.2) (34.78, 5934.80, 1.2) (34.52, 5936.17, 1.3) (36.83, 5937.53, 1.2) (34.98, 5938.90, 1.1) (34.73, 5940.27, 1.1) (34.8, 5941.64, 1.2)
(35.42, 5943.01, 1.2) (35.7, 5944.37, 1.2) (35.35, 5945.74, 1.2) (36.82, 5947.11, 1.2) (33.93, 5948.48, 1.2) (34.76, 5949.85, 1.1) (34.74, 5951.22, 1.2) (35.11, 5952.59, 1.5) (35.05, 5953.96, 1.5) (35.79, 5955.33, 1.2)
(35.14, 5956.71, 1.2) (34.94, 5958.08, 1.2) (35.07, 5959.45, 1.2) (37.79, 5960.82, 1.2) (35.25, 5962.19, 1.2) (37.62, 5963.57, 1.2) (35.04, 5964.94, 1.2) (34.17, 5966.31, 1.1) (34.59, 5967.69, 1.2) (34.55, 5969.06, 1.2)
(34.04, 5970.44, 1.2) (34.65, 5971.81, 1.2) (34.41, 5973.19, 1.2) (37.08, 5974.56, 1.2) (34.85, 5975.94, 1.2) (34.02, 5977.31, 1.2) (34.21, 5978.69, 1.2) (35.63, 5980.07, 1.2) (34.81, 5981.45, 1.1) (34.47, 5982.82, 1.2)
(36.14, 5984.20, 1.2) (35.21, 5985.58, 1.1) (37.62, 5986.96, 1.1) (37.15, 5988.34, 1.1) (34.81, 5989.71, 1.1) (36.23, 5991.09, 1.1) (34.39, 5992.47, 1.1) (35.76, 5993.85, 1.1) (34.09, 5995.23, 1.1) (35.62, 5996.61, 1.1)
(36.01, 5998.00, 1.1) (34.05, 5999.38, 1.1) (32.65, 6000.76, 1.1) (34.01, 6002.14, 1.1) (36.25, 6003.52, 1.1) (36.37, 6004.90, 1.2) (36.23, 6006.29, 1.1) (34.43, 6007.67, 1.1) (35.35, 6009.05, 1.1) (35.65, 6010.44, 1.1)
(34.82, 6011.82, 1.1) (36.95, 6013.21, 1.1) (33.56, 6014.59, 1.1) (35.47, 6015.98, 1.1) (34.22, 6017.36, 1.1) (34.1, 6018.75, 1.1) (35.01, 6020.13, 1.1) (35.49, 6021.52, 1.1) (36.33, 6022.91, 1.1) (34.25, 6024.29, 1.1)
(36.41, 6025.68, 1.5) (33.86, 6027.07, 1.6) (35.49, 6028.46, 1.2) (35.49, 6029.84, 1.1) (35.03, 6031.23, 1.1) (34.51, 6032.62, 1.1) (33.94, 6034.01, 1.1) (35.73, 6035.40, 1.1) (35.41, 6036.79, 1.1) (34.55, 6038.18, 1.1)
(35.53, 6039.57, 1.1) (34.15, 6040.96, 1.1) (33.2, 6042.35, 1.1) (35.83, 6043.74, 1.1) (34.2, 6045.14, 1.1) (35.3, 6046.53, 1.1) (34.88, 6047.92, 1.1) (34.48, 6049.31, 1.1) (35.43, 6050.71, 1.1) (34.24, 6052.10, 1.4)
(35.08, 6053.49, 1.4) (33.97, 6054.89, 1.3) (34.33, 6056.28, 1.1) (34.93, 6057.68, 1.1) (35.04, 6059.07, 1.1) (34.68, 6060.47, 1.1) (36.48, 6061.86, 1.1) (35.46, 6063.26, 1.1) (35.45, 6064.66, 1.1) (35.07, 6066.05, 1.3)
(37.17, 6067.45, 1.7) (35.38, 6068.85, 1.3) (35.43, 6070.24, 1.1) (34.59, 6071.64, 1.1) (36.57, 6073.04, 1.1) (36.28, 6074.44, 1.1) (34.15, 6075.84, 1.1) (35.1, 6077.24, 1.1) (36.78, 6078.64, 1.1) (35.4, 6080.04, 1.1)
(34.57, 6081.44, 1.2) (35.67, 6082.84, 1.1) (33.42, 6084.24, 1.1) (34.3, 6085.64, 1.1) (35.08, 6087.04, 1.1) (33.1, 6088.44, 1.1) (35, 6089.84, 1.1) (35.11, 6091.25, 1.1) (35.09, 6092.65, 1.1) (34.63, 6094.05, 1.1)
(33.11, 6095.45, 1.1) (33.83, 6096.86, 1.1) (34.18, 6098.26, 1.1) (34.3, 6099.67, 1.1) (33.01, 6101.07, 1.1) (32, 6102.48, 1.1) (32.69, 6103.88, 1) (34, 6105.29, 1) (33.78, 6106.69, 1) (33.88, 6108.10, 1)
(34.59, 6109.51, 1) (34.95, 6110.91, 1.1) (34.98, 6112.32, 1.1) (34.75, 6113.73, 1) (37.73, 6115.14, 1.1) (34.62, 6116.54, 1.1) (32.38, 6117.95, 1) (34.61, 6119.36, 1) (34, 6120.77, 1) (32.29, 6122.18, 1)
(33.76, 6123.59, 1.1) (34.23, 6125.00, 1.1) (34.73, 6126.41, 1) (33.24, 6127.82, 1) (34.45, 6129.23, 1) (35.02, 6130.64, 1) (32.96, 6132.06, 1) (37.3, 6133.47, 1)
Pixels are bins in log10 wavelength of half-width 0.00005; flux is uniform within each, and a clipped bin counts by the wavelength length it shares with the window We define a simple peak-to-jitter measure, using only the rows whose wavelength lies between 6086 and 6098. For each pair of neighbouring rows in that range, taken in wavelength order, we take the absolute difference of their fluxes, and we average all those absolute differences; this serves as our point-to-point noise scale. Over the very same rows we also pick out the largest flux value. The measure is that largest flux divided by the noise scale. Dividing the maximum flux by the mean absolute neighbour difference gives 36.6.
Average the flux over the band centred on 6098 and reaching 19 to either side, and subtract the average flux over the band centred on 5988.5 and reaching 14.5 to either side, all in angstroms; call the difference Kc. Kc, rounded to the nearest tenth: -0.8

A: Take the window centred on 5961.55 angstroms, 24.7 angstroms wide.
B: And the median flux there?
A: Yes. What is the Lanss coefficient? 35.0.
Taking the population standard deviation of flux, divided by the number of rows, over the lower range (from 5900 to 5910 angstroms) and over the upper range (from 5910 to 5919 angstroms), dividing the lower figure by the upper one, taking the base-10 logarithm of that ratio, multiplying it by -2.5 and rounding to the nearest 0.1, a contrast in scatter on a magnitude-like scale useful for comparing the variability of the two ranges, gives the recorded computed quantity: 0.2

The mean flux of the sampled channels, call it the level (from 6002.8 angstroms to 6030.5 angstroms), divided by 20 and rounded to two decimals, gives 1.76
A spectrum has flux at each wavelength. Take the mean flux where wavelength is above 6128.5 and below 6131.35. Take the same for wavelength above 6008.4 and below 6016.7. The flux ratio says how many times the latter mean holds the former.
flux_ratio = 1.02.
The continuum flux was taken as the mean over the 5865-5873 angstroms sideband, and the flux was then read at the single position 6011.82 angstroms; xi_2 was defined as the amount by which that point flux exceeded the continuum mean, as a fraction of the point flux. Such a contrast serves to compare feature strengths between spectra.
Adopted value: -0.040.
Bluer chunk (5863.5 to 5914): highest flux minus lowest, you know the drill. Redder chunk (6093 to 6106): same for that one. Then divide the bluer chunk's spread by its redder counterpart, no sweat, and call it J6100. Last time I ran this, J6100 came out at 3.4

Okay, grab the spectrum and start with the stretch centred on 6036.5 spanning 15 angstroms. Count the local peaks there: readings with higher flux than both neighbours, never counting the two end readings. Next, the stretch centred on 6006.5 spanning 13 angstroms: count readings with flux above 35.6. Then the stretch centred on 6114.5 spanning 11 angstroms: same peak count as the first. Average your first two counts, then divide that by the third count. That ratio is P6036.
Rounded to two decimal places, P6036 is 1.50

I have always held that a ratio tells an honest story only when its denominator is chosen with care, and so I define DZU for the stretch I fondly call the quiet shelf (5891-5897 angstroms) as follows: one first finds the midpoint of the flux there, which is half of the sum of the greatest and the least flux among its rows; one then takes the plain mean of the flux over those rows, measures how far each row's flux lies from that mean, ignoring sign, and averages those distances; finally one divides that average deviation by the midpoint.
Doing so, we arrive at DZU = 0.032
